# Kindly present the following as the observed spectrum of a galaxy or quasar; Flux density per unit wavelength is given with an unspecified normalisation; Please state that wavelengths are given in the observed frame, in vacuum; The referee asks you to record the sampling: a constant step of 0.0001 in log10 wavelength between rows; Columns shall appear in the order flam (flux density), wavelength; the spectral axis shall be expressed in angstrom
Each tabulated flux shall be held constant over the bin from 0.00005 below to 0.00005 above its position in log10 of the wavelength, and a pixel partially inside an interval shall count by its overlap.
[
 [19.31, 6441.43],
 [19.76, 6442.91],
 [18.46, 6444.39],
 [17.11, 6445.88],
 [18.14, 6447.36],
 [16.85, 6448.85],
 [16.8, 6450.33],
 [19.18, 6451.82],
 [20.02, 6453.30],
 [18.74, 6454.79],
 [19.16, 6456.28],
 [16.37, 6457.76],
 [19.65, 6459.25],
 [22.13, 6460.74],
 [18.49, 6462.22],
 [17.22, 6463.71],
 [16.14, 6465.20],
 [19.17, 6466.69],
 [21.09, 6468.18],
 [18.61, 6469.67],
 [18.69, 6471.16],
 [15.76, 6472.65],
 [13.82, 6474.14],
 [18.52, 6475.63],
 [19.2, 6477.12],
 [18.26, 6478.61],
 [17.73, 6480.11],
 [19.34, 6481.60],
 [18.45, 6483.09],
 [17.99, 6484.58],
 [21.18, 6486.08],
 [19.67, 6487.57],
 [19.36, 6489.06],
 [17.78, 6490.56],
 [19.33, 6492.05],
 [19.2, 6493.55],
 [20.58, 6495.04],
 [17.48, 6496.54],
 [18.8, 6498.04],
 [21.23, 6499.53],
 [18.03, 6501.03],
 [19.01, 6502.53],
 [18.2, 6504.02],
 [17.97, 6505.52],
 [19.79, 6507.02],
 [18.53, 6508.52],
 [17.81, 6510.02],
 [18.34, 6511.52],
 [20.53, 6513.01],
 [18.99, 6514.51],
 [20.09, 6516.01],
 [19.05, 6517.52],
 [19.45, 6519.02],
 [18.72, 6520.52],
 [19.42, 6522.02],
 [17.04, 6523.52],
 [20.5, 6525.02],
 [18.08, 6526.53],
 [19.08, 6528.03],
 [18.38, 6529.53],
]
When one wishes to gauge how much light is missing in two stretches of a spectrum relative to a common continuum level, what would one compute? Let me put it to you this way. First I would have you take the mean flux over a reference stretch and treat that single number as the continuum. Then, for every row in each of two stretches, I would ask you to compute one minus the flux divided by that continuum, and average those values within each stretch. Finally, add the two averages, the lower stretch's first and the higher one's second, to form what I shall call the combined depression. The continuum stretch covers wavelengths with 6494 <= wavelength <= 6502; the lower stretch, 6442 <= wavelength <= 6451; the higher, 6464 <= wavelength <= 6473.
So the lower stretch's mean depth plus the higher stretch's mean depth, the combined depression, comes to 0.12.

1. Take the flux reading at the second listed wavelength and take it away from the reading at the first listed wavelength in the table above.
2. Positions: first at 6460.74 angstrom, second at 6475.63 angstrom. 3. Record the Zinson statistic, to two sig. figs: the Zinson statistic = 3.6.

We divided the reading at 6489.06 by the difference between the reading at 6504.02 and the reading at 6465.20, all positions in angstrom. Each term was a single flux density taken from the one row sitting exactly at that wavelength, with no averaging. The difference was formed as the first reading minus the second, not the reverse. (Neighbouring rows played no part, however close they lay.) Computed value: 9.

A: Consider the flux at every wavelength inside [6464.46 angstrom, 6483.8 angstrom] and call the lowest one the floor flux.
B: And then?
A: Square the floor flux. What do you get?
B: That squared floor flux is 191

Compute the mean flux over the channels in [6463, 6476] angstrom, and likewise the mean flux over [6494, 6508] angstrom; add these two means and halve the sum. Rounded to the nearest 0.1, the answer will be 18.3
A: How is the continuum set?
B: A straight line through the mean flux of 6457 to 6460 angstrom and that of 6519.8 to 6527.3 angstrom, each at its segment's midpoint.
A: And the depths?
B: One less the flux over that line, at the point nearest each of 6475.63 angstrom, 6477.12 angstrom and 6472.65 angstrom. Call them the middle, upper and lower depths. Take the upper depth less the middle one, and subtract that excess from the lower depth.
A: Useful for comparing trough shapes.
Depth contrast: 0.17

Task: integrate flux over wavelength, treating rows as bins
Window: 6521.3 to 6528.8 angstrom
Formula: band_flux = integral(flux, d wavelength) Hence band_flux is 141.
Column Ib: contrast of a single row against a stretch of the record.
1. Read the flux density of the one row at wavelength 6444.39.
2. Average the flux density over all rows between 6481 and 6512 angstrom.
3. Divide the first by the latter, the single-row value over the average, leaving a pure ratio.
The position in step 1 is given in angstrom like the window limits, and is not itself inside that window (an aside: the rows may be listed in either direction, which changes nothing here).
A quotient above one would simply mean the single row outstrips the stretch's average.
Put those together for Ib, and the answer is 0.97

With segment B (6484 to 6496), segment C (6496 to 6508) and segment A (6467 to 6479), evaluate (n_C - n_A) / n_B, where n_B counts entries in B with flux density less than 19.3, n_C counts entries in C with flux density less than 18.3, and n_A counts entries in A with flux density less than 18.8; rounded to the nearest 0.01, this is -0.67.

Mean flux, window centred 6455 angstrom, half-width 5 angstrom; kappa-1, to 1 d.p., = 18.6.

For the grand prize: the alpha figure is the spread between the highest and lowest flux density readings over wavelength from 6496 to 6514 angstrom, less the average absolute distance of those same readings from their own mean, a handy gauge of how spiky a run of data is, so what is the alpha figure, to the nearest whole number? 3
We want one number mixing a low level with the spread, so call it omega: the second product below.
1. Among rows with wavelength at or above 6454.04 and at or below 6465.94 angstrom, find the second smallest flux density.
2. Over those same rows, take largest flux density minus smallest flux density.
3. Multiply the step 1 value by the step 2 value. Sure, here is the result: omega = 98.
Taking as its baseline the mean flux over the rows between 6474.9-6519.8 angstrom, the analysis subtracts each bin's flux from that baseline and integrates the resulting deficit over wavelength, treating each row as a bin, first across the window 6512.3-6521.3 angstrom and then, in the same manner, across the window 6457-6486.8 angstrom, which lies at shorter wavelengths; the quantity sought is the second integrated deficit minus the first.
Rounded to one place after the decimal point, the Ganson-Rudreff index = 22.3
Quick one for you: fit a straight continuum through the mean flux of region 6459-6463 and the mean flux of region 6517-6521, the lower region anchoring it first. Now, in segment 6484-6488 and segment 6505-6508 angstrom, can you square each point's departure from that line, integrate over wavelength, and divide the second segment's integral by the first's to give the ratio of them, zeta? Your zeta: 0.40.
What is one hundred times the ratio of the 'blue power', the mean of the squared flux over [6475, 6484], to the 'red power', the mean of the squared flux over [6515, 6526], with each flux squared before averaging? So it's 94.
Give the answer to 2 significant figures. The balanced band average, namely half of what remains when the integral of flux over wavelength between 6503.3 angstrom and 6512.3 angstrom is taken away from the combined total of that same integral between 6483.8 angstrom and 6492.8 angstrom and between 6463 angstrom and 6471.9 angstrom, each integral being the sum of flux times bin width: 86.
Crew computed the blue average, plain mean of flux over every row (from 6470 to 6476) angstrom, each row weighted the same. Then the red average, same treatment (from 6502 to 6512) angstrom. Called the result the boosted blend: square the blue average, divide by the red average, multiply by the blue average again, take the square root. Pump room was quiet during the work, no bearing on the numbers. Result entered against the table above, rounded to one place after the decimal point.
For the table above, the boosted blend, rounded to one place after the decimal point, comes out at 15.9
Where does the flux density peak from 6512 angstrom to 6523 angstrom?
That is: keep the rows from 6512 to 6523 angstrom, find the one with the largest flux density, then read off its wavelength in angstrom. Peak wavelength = 6513.01 angstrom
